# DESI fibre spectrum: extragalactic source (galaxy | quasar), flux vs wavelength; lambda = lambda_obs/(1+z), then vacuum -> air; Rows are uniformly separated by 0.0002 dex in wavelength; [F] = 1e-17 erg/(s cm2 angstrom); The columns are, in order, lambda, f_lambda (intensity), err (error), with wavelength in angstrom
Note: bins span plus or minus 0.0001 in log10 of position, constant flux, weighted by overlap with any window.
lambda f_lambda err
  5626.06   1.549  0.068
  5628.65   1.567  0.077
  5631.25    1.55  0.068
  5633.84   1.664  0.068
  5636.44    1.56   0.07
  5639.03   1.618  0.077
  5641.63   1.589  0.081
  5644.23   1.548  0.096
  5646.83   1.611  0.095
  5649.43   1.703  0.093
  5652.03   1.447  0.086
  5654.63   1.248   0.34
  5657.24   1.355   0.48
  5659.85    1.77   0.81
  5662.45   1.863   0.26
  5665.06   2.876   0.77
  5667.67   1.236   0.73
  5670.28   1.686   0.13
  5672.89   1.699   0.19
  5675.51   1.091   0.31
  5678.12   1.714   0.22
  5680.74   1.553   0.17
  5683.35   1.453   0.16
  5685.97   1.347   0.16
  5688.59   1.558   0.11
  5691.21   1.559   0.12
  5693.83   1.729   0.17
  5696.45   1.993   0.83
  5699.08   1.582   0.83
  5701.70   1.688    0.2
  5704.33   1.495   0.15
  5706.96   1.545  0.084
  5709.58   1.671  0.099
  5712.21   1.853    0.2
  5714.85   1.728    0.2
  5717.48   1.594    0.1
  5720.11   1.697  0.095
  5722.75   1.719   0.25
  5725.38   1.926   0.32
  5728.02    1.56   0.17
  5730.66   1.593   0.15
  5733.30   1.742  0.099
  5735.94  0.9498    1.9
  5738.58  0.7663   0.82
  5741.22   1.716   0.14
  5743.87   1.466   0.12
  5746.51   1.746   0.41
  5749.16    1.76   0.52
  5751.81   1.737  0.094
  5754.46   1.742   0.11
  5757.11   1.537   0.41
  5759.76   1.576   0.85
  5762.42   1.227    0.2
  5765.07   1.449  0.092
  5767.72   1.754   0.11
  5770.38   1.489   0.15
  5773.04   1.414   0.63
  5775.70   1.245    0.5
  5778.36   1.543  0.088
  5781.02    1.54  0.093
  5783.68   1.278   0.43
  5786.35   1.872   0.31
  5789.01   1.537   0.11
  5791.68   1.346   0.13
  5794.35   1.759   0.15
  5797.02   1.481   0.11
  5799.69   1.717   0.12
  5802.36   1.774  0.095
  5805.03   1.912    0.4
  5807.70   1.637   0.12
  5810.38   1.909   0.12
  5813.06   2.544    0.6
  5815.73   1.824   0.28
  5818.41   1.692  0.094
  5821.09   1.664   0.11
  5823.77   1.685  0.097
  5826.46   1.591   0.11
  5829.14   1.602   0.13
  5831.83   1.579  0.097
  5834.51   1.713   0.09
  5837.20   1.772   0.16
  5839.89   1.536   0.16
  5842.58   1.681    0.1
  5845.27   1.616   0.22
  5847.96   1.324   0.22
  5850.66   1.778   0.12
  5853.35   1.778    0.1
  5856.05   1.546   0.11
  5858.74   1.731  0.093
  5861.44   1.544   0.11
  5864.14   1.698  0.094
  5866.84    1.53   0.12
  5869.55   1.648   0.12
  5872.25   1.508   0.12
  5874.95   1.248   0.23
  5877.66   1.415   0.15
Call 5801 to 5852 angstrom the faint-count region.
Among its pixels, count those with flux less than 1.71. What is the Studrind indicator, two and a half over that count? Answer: 0.23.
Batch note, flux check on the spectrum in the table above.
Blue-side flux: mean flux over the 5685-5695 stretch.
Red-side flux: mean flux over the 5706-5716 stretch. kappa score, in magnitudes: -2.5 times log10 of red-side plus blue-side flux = -1.28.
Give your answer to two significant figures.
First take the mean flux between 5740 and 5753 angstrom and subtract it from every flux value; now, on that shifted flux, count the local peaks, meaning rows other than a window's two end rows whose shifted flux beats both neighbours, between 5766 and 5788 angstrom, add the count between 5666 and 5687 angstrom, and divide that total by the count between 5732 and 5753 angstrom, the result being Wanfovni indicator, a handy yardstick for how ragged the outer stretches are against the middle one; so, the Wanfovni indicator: 1.5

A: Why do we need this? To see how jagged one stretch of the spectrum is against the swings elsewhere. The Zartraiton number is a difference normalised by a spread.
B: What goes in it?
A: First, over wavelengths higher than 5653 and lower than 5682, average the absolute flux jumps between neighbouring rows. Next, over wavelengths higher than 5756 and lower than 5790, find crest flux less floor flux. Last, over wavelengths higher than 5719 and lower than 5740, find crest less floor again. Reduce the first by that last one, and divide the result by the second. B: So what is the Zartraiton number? -1.0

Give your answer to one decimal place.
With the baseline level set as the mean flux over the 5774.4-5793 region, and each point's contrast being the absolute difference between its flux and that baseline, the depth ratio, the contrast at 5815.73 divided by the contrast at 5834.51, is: 1.5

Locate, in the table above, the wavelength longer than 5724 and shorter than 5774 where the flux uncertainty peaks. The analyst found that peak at 5735.94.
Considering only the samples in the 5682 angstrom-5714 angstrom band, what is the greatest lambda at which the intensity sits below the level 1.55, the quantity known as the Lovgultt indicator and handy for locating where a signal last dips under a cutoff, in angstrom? 5706.96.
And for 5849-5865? 5861.44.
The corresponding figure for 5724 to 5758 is 5757.11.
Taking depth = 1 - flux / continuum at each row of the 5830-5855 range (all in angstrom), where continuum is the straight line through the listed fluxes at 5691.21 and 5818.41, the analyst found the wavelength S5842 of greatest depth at 5847.96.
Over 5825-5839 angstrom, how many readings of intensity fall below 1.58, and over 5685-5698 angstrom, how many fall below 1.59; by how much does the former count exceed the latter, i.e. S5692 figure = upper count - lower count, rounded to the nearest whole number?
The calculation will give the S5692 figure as -2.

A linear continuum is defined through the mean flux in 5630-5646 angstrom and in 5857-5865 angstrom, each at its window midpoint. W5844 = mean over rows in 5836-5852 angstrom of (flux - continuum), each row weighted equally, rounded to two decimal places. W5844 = -0.03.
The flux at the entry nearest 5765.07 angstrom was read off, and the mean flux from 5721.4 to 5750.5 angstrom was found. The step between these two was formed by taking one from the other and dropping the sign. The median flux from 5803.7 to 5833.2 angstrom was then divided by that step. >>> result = 18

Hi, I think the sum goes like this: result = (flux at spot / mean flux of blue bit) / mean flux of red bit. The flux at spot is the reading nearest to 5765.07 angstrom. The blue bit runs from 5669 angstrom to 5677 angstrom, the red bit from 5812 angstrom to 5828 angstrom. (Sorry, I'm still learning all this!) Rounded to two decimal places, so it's 0.53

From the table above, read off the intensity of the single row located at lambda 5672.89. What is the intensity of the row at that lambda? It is 1.699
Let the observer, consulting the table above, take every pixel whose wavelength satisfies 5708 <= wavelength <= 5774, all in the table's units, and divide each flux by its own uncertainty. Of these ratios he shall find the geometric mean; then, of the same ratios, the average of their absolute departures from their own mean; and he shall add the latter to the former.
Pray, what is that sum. 12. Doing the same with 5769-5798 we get 12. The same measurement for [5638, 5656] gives 18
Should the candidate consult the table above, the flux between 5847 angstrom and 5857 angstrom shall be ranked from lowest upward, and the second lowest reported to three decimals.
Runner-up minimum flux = 1.546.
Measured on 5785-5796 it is 1.537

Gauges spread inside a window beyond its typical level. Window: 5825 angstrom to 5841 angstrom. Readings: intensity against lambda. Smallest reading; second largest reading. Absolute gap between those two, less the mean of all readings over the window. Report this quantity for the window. -1.46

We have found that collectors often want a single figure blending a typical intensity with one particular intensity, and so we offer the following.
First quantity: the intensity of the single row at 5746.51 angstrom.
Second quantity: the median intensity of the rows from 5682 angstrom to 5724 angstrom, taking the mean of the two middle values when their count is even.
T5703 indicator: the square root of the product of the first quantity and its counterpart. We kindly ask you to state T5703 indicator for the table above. 1.69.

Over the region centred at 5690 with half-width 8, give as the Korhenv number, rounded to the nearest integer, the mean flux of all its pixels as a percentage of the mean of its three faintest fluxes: 111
